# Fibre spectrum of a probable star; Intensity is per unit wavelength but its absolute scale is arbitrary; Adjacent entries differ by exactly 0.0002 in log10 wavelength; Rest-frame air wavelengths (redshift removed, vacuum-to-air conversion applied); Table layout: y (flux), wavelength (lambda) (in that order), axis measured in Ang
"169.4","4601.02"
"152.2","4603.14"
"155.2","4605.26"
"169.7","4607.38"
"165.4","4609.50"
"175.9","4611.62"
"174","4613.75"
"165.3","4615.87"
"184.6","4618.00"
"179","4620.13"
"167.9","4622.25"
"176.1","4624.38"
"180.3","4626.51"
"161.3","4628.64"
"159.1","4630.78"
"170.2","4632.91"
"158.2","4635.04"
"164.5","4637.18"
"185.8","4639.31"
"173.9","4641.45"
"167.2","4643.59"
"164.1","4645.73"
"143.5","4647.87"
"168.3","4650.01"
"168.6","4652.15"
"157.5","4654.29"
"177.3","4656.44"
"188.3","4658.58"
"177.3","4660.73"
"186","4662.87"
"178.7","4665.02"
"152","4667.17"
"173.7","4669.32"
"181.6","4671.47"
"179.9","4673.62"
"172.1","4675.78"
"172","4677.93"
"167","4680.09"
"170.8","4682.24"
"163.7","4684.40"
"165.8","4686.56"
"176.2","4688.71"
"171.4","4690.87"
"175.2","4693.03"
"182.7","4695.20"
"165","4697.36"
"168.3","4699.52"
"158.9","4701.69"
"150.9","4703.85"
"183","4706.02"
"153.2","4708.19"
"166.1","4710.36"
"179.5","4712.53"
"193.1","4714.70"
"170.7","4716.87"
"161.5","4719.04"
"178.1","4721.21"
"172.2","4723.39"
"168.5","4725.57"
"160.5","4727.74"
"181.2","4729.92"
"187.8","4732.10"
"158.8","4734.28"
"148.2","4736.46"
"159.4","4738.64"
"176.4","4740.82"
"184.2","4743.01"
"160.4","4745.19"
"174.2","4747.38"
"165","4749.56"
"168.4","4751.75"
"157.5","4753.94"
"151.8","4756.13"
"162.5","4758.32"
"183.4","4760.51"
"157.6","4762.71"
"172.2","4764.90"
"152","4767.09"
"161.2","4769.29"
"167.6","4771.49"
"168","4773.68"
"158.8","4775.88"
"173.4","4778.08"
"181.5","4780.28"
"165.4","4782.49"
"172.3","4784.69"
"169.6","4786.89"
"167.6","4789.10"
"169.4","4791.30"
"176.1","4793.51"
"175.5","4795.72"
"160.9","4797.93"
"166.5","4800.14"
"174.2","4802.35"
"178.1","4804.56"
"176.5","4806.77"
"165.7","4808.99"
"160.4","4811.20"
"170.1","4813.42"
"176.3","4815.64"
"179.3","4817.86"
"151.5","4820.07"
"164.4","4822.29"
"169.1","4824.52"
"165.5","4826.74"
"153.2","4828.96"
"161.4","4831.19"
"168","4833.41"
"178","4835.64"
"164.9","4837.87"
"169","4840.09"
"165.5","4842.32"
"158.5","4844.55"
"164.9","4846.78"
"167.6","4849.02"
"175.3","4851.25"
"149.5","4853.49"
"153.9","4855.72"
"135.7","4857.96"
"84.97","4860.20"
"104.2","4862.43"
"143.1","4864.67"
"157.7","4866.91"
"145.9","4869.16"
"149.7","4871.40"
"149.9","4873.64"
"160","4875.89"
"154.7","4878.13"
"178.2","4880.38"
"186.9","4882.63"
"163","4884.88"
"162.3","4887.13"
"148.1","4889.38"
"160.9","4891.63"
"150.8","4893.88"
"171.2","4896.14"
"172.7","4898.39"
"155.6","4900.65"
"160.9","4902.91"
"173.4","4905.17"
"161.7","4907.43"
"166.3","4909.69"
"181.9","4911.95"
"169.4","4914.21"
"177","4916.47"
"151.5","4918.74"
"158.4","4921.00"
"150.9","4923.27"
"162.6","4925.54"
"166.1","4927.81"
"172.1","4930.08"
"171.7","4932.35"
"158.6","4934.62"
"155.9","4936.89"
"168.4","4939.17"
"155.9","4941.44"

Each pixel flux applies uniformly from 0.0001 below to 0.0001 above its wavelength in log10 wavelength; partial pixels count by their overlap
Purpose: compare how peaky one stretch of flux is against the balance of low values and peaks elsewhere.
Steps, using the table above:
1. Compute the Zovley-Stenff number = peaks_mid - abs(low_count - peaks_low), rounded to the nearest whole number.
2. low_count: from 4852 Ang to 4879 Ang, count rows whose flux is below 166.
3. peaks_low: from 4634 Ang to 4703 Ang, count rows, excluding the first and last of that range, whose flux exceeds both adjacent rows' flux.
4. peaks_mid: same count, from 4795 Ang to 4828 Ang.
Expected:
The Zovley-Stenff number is 0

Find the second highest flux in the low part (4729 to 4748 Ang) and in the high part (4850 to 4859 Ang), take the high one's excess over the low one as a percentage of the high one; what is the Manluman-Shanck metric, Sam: -20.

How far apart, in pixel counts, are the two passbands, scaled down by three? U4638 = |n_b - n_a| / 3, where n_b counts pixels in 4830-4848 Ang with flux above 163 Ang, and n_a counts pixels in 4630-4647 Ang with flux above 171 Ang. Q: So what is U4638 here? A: 1.3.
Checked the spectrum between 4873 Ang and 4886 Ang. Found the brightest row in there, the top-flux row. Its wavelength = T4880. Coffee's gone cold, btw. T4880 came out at 4882.63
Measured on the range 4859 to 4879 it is 4875.89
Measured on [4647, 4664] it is 4658.58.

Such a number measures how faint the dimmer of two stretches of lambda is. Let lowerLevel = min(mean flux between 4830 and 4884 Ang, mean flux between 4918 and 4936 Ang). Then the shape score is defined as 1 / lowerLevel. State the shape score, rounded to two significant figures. 0.0064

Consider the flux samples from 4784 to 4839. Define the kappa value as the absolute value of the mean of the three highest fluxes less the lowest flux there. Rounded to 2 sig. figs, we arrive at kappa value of 27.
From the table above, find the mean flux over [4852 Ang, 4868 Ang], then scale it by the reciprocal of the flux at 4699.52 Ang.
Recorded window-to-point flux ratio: 0.79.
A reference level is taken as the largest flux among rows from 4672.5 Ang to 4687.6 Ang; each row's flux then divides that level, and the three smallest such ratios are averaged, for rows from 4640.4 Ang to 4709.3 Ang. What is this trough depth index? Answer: 0.97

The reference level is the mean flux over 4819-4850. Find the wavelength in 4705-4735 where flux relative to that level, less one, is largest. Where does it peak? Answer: 4714.70 Ang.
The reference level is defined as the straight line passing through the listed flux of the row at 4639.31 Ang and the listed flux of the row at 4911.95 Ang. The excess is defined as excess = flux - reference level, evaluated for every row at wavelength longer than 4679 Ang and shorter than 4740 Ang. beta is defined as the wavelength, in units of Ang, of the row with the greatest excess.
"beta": 4714.70 Ang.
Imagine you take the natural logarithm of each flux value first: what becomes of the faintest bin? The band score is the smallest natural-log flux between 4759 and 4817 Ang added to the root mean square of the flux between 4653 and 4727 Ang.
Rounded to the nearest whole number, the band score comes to 177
